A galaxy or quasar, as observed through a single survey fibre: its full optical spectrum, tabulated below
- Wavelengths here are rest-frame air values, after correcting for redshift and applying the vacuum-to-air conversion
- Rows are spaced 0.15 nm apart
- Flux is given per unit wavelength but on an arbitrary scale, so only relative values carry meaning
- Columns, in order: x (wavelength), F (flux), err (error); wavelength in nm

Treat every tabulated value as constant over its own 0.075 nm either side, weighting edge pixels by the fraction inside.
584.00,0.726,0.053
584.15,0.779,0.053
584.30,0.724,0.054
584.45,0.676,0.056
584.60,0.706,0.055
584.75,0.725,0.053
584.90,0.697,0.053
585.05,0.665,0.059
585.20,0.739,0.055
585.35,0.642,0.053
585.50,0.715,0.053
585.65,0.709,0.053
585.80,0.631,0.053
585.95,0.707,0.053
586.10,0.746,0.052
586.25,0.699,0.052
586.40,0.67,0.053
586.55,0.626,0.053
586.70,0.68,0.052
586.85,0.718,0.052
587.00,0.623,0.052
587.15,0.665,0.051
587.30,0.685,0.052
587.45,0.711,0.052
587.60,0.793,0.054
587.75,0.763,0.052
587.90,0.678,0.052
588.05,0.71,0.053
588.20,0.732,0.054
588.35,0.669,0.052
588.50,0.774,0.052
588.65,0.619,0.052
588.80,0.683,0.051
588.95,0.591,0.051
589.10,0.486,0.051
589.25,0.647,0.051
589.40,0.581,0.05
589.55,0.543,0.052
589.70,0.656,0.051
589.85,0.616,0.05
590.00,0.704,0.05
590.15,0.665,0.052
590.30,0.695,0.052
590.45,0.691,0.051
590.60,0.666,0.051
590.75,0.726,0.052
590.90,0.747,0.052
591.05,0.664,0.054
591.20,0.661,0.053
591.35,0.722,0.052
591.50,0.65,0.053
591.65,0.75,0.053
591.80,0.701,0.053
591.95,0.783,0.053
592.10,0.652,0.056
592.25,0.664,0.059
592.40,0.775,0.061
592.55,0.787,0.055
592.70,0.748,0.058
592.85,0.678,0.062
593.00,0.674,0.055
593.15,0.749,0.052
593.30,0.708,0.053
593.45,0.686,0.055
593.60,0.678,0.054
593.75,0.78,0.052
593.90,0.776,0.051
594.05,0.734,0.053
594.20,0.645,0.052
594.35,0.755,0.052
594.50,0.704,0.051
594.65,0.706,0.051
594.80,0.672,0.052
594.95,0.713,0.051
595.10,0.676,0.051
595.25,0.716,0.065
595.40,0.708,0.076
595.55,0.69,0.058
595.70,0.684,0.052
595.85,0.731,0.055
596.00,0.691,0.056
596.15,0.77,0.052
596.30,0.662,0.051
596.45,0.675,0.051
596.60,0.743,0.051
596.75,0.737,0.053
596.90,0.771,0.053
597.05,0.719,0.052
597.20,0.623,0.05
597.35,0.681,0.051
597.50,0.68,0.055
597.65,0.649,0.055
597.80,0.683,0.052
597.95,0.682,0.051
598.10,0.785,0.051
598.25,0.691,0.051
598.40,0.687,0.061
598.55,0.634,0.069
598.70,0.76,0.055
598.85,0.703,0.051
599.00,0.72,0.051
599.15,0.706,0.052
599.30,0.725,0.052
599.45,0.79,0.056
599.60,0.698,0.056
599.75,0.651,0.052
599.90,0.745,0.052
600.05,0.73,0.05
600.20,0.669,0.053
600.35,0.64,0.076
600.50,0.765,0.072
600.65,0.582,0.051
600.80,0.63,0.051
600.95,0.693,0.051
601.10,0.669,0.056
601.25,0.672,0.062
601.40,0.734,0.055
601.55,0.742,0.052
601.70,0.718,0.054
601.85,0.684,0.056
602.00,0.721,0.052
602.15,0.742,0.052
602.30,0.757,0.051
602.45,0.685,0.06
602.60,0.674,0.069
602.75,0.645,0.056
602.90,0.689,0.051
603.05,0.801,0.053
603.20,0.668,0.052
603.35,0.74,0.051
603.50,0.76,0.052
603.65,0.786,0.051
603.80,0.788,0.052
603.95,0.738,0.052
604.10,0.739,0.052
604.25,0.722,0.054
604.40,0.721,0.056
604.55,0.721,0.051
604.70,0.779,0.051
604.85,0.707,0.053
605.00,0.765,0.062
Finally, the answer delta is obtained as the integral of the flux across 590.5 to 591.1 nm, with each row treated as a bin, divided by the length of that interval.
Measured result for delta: 0.70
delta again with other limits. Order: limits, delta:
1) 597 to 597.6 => 0.67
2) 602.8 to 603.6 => 0.73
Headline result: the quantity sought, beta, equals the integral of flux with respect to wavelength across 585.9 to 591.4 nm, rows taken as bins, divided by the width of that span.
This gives 0.676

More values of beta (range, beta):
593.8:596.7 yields 0.709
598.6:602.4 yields 0.705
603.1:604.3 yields 0.744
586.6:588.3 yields 0.704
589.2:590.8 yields 0.653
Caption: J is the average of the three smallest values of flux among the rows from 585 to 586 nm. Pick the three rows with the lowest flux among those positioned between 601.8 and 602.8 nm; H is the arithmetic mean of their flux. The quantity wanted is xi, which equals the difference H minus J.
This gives 0.022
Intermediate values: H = 0.668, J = 0.65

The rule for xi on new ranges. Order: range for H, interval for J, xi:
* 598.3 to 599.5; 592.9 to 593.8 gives -0.005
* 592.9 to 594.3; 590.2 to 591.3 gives 0.002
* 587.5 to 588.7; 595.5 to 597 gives -0.018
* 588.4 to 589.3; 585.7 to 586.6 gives -0.077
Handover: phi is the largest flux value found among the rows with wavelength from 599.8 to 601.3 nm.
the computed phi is 0.765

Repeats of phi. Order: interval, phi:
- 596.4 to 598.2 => 0.785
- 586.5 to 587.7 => 0.793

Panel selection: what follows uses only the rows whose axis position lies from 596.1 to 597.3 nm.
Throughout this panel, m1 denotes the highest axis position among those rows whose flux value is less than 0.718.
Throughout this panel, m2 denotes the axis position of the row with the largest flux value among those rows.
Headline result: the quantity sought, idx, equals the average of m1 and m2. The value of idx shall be 597.05 nm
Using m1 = 597.20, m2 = 596.90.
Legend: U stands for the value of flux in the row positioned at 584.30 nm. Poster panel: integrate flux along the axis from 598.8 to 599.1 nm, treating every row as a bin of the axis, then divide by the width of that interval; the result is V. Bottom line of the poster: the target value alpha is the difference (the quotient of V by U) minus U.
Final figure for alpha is 0.26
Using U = 0.724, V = 0.712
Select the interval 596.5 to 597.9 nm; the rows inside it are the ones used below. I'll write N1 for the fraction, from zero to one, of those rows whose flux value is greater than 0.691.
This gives 0.44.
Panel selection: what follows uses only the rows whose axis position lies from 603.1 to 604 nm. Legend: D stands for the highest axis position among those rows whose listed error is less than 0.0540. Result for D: 603.95 nm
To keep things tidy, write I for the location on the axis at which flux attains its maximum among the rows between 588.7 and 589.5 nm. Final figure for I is 588.80 nm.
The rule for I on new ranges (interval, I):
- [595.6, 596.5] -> 596.15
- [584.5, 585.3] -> 585.20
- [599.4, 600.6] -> 599.45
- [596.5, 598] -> 596.90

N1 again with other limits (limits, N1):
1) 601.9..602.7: 0.60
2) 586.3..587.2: 0.17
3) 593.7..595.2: 0.70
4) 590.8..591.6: 0.40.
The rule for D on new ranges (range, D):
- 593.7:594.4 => 594.35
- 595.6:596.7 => 596.60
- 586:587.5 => 587.45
